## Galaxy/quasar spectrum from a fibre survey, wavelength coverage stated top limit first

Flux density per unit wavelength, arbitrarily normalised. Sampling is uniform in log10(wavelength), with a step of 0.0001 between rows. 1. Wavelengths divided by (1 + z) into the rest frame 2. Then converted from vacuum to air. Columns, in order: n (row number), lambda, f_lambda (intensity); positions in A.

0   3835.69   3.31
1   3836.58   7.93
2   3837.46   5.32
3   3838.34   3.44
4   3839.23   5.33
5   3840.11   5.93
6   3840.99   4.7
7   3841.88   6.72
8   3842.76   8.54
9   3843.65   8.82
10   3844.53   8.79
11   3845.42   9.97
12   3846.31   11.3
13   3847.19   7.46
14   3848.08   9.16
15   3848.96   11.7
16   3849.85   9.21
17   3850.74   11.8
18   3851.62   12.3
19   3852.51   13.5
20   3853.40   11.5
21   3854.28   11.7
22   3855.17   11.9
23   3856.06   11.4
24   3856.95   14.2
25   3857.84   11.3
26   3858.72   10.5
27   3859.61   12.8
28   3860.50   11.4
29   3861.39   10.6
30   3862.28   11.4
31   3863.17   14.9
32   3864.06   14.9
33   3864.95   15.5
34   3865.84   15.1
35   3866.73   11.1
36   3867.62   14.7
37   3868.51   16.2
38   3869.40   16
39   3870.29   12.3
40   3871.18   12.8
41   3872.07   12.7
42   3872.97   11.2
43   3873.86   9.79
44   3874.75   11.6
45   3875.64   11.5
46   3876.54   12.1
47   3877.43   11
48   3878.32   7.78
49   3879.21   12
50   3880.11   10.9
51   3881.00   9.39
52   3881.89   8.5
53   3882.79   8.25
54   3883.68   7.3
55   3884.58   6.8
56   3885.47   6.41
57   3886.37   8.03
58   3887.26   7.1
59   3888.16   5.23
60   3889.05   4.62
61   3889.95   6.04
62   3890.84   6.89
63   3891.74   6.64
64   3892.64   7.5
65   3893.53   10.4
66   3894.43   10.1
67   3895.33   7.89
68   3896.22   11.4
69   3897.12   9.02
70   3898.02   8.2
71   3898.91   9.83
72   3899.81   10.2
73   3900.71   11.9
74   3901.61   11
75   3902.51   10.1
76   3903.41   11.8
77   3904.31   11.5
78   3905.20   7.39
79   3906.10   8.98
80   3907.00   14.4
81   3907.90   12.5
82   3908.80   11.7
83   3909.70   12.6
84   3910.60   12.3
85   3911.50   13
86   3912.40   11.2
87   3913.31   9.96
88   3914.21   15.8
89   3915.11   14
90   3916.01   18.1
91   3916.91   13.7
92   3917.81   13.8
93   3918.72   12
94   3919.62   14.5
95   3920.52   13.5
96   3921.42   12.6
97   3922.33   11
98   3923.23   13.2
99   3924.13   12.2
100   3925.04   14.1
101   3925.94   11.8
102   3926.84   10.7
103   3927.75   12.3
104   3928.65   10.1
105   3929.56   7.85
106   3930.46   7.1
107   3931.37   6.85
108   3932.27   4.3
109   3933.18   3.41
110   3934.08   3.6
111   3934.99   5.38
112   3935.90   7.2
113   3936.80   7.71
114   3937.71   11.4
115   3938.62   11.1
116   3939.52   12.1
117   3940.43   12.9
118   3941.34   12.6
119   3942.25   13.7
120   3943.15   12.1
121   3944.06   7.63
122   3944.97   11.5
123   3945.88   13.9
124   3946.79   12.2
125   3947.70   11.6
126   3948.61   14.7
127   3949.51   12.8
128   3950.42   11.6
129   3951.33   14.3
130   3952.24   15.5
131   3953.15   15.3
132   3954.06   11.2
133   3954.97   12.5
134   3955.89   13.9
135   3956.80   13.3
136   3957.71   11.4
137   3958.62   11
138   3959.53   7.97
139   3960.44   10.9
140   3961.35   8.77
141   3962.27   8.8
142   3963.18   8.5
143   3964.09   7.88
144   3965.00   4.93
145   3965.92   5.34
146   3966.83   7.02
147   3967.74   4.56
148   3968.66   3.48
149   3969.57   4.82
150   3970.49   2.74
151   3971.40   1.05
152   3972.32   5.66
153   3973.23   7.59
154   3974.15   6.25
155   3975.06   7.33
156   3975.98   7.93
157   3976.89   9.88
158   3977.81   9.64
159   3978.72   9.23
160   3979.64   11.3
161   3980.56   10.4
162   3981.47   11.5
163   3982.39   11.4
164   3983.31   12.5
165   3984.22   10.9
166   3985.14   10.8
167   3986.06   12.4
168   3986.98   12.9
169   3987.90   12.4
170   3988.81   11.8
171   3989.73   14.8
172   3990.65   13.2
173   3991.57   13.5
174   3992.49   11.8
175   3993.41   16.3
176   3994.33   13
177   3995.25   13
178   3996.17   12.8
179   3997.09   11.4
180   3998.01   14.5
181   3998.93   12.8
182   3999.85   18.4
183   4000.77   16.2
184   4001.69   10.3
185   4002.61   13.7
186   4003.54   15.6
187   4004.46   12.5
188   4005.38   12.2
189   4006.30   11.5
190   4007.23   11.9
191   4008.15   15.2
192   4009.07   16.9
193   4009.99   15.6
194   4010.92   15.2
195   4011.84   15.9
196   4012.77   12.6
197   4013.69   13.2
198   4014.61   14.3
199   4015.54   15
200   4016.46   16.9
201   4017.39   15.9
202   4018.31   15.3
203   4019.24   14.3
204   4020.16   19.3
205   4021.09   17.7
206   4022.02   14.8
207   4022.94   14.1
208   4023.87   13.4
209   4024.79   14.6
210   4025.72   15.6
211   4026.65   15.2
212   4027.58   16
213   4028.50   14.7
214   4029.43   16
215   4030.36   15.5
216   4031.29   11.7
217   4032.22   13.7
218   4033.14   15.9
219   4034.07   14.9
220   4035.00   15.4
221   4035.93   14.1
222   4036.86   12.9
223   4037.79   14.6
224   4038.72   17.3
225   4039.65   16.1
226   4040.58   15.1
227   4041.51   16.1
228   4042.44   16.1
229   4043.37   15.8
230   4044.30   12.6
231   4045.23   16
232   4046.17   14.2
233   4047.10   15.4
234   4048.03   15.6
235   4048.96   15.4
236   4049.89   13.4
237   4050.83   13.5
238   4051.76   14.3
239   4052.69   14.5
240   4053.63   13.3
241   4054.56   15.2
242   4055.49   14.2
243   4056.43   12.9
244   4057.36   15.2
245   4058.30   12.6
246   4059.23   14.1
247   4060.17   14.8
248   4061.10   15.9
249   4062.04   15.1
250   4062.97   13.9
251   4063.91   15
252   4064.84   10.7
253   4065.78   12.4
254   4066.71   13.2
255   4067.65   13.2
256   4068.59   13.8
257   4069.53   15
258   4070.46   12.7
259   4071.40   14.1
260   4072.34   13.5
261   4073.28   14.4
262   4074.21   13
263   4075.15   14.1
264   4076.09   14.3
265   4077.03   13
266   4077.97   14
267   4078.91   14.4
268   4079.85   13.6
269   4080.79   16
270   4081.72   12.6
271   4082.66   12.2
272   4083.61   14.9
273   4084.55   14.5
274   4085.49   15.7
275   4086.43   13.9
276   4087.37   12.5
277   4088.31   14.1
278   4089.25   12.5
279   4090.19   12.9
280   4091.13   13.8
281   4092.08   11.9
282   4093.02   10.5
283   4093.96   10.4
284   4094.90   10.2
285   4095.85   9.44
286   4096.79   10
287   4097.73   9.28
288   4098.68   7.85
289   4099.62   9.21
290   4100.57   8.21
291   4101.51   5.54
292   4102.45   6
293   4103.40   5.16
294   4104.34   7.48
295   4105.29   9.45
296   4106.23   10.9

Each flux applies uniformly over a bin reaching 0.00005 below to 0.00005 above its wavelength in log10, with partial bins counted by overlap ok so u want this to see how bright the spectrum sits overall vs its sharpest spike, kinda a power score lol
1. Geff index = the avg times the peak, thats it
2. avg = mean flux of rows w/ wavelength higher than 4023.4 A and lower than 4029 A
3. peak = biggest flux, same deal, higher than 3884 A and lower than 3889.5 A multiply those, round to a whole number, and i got 120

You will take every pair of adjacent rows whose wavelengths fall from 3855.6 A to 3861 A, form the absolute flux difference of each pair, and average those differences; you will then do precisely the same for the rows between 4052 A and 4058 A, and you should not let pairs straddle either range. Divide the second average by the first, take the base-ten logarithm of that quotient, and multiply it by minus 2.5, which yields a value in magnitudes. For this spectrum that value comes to 0.31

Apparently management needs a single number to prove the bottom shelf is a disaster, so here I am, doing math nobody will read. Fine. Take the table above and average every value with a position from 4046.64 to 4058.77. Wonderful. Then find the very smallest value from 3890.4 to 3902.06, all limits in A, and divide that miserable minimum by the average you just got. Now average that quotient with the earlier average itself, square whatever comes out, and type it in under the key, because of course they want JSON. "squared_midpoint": 54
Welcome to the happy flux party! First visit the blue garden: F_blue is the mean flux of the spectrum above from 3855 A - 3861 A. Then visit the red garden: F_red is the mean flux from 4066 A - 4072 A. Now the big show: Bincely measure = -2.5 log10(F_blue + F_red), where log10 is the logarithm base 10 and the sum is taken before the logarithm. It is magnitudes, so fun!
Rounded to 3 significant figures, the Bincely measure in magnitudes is -3.52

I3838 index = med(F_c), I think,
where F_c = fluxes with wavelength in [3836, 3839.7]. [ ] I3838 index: 5.3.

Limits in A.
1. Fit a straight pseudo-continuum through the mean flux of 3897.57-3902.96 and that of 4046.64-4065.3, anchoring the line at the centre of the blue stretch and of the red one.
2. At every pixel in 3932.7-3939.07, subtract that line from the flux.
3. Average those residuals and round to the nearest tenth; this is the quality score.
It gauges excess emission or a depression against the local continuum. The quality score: -4.0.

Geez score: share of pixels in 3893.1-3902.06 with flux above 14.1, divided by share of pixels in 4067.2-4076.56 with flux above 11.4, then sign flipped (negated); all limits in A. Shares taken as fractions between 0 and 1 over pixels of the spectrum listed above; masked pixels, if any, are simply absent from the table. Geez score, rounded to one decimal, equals 0.0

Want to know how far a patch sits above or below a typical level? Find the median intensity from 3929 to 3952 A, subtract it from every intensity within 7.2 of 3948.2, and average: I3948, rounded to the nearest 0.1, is 1.2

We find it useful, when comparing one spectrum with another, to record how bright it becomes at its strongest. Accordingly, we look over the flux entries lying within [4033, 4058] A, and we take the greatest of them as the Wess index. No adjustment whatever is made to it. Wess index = 17.3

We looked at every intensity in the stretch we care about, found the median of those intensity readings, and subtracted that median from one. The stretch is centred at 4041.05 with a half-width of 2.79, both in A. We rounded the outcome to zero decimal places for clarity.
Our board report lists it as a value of -15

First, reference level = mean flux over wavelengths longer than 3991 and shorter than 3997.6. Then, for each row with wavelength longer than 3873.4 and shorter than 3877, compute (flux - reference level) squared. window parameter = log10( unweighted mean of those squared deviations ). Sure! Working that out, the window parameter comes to 0.63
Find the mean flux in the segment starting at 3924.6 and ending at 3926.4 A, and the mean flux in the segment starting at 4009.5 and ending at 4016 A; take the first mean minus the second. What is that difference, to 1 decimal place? -1.6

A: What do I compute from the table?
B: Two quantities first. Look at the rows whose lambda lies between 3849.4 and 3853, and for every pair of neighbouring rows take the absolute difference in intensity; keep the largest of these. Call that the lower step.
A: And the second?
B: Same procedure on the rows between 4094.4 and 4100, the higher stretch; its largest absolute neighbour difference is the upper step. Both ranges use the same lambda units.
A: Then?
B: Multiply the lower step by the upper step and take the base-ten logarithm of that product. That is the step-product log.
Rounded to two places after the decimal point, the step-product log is 0.57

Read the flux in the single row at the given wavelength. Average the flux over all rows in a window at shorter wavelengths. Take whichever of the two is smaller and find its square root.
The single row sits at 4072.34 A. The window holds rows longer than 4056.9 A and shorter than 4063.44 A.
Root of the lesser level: 3.7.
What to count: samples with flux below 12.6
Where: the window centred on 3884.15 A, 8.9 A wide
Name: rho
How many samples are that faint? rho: 10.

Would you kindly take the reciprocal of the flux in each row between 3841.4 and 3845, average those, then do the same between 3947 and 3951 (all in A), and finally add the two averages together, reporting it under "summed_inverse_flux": 0.203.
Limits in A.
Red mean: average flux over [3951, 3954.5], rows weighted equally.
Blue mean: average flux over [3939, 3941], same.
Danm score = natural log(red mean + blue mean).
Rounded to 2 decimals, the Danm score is 3.28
